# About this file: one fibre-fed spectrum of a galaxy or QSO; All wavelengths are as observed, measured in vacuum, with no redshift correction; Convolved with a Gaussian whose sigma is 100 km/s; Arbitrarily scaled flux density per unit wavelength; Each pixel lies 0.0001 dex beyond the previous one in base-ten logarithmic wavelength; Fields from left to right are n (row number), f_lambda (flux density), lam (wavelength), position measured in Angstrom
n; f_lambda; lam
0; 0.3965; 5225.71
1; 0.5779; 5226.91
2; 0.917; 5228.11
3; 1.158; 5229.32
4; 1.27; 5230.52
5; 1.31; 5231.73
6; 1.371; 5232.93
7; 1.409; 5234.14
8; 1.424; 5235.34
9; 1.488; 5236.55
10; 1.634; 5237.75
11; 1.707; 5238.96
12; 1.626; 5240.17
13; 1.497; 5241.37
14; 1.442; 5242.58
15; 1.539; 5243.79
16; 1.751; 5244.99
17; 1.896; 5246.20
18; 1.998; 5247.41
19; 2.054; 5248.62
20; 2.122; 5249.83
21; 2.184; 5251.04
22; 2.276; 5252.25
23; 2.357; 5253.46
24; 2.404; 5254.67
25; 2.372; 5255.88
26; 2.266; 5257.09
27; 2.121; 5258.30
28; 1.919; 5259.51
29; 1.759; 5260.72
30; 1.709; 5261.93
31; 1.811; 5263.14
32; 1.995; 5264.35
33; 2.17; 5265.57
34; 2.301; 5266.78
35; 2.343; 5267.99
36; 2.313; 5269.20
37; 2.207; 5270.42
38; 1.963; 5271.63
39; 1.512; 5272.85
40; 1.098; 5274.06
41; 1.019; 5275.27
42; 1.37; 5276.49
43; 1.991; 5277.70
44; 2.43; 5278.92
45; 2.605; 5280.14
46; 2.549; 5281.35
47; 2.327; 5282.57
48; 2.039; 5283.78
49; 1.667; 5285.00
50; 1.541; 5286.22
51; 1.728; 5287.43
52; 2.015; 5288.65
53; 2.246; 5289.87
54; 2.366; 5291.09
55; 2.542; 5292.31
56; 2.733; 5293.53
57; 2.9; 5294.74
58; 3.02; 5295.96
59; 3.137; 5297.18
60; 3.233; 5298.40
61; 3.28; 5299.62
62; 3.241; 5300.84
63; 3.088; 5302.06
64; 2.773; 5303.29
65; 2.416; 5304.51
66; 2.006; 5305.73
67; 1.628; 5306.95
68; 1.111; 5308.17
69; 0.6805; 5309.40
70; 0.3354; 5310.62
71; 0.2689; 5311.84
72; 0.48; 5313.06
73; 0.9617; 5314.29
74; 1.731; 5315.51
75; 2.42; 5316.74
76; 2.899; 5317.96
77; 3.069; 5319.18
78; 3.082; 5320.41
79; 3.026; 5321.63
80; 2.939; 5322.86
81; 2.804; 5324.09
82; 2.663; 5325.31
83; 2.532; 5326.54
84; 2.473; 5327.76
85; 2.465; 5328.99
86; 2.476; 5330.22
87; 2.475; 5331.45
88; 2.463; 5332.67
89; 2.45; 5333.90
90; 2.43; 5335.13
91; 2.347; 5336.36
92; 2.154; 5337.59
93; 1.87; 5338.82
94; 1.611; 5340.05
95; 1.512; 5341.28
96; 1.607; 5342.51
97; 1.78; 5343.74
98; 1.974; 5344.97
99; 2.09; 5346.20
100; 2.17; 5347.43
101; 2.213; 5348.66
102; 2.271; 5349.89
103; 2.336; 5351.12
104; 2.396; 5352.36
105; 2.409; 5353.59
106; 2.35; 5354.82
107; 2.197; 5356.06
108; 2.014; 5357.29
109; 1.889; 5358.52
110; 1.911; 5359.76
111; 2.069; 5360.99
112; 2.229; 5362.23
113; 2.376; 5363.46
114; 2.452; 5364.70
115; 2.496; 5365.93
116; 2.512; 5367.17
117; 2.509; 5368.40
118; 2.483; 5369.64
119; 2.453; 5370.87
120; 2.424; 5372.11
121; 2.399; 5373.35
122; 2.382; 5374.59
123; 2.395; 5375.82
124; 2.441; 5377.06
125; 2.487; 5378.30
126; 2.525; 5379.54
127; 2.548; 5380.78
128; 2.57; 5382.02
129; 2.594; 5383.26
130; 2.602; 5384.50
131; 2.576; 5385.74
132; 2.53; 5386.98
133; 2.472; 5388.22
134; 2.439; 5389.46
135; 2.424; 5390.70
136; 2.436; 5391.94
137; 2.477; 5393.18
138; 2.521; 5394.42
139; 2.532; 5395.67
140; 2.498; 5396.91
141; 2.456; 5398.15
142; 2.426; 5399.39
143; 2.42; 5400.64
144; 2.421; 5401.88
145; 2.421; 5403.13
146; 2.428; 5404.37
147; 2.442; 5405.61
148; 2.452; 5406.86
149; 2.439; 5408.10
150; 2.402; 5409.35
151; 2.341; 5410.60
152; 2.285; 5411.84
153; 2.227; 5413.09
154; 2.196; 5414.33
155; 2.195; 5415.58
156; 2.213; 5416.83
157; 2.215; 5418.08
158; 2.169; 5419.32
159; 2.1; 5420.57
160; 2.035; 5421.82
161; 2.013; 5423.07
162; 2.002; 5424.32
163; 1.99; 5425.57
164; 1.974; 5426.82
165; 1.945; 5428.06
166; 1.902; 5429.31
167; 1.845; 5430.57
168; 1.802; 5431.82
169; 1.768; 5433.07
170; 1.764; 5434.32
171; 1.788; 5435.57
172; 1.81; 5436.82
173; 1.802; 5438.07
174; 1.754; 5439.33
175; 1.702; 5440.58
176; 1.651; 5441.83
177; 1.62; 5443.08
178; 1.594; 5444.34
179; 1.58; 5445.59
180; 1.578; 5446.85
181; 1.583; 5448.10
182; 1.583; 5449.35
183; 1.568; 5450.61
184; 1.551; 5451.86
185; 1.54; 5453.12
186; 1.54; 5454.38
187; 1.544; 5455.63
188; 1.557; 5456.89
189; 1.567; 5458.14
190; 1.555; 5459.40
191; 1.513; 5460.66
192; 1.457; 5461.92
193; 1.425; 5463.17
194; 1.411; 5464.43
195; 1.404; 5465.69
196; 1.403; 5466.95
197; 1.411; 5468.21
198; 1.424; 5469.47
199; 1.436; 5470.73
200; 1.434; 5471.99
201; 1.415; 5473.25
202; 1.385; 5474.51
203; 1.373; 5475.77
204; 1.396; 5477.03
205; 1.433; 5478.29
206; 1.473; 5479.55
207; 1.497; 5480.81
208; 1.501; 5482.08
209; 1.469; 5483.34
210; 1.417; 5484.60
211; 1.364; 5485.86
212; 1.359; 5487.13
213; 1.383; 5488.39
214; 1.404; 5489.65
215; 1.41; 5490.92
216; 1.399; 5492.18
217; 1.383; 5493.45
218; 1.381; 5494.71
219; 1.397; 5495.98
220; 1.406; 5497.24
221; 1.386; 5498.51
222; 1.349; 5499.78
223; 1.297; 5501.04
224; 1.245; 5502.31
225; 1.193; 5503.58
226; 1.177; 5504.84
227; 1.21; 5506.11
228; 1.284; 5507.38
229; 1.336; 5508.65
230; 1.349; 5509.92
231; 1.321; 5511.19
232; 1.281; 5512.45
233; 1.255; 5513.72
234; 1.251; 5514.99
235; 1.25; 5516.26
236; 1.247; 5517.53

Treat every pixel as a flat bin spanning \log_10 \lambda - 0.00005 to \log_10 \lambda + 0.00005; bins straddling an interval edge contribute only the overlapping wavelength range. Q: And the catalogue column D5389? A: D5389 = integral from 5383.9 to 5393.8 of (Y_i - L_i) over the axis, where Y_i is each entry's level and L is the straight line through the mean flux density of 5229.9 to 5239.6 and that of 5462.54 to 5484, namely 10.5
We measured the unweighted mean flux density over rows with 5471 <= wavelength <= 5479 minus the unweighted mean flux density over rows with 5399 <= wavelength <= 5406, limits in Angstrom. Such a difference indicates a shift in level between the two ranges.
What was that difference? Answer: -1.0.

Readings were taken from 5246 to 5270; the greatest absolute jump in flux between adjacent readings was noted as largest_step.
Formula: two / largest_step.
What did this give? 10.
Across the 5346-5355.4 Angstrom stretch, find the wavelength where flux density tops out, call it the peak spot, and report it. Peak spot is 5353.59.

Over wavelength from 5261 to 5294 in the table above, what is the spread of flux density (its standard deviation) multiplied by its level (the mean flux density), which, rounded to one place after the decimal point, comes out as 0.9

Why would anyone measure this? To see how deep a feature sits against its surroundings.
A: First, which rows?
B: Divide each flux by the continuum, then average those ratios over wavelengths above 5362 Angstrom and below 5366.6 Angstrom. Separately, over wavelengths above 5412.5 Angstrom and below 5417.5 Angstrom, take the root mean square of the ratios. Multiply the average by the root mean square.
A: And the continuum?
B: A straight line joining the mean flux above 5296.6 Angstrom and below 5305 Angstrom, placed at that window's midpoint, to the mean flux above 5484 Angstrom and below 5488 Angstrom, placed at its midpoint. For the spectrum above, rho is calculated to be 1.1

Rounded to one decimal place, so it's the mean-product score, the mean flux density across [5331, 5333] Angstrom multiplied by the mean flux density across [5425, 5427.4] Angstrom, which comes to 4.9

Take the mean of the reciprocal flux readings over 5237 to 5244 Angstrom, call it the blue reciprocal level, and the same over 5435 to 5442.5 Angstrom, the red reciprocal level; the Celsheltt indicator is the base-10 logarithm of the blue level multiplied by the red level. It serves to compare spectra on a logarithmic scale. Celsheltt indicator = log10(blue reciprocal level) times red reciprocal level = -0.112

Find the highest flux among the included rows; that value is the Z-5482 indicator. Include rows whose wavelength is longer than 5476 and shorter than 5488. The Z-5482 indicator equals 1.501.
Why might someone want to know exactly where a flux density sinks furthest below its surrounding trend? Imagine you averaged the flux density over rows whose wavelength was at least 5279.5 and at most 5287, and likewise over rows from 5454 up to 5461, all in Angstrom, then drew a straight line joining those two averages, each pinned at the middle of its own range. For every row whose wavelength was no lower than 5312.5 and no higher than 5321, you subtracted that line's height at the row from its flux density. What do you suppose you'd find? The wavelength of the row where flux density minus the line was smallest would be 5313.06 Angstrom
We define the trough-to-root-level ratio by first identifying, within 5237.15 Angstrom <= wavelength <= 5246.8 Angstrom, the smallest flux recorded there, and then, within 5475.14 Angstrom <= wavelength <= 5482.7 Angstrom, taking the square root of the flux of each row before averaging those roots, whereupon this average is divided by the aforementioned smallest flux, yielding 0.83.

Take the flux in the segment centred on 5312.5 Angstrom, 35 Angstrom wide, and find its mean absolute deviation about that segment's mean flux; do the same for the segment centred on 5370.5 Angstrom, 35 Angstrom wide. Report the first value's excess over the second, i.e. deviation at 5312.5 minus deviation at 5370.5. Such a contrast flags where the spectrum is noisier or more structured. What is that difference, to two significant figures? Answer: 0.66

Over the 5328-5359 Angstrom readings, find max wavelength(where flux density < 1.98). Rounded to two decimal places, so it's 5358.52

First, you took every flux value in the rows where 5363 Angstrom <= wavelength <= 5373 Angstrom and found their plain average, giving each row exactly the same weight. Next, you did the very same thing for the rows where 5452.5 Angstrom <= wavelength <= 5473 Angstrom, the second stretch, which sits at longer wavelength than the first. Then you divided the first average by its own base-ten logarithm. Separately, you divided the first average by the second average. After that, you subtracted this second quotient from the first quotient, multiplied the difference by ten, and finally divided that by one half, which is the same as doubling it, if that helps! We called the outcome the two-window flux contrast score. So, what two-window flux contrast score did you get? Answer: 92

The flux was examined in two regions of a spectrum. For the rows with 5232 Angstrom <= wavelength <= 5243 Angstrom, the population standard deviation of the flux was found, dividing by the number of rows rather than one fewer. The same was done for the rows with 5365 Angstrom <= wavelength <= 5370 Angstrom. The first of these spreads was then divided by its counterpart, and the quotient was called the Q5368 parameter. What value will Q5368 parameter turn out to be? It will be 10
